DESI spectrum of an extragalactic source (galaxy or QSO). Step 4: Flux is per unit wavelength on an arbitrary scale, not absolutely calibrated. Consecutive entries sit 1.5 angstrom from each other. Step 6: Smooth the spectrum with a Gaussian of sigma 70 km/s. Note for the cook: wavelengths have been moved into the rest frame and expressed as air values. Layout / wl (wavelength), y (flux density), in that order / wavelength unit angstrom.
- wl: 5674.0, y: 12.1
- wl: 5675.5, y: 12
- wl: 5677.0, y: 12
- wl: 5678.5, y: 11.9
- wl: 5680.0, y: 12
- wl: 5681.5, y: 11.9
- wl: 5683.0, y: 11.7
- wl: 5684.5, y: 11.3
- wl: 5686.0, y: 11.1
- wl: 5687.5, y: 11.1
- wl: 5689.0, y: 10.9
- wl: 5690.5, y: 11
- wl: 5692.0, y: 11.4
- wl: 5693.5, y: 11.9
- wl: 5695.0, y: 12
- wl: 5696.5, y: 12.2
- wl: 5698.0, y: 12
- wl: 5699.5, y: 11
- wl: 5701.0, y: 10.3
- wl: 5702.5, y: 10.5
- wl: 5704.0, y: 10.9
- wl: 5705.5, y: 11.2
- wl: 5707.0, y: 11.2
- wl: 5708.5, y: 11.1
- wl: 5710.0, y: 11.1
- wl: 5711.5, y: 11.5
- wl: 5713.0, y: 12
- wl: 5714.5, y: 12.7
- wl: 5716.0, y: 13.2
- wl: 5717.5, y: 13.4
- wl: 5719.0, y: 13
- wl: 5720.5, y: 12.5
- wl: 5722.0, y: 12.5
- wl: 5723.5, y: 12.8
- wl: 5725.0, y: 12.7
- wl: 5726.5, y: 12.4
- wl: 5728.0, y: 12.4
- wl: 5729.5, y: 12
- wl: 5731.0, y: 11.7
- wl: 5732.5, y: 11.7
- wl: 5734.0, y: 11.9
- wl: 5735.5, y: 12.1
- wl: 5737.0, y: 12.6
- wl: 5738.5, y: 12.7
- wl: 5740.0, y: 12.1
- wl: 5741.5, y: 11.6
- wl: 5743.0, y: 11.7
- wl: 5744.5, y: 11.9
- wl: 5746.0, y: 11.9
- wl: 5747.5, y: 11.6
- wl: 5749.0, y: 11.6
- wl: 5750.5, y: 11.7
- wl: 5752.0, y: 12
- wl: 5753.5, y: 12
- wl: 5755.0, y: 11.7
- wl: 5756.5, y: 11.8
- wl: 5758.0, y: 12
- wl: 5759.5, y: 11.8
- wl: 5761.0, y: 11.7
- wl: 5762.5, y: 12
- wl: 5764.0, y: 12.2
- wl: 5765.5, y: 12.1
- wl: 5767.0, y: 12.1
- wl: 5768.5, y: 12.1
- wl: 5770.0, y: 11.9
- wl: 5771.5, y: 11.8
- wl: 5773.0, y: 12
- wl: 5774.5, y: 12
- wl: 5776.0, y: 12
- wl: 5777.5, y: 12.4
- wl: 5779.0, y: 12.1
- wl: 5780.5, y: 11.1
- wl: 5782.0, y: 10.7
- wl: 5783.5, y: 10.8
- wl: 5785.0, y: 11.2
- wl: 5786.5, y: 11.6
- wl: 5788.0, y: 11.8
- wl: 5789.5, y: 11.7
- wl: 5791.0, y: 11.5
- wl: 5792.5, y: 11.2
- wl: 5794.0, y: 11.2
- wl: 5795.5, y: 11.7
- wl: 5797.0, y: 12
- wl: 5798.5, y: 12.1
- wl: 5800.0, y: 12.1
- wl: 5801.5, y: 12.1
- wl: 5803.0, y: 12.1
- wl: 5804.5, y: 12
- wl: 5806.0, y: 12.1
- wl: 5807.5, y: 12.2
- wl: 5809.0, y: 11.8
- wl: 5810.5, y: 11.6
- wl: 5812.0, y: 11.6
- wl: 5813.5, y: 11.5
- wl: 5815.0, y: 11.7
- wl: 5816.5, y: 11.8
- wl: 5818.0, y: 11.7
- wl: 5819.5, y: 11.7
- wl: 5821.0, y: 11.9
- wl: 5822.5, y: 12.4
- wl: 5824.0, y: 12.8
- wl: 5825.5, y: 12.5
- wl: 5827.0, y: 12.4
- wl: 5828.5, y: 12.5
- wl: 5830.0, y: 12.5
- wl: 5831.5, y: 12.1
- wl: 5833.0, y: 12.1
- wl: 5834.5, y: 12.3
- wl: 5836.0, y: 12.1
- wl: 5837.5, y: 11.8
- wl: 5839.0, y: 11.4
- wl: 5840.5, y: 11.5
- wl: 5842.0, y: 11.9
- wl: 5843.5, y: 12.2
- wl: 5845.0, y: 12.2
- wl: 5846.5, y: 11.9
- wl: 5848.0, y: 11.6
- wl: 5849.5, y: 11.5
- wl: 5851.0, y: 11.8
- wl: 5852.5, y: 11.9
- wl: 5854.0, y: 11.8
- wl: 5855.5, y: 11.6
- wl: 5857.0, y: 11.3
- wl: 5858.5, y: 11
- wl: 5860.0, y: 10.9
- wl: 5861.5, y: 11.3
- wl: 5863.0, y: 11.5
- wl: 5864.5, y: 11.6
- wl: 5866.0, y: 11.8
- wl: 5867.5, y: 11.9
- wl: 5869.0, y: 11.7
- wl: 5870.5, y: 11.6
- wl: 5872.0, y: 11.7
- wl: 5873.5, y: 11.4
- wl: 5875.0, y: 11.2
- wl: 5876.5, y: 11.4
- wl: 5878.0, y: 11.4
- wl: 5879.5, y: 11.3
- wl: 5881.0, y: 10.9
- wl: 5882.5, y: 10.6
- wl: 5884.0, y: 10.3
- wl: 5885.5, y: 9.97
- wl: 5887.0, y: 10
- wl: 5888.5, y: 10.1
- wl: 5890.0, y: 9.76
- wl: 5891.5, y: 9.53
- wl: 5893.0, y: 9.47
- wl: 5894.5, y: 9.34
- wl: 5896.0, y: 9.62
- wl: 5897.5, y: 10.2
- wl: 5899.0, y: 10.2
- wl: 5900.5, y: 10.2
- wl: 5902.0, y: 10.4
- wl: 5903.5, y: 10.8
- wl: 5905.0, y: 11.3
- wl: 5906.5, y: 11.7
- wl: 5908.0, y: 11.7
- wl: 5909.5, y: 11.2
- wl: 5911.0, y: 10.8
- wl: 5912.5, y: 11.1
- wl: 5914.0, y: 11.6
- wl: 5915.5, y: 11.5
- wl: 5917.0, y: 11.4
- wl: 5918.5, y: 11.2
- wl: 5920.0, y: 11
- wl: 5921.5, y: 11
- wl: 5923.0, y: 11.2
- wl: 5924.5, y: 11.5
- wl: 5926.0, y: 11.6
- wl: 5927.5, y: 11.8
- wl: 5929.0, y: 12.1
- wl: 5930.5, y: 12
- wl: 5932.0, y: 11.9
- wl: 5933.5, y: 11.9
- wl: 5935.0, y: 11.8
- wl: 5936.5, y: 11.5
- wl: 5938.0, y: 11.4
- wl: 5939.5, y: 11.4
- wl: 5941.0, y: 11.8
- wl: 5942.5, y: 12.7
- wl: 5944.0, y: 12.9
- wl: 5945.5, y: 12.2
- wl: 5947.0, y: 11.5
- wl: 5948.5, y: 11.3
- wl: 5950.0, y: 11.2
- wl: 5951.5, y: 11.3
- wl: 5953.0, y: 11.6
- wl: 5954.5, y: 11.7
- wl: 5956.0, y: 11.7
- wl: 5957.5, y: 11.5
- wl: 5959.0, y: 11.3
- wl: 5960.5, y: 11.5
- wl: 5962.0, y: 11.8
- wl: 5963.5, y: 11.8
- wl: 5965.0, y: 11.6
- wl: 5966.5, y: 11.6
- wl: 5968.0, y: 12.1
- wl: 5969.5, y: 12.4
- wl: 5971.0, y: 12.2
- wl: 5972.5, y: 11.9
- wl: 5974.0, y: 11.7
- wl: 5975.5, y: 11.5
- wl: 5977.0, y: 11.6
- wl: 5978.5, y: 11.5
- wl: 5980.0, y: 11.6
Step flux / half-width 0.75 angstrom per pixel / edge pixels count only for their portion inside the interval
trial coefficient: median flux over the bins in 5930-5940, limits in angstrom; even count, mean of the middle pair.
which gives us 11.8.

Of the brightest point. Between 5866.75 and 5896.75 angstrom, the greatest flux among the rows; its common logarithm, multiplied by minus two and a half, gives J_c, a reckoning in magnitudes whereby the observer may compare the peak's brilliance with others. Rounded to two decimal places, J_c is -2.69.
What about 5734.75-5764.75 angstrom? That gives -2.76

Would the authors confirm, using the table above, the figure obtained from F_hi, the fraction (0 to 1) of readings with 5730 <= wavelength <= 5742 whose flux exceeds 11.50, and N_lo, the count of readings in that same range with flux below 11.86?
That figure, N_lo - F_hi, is 2.0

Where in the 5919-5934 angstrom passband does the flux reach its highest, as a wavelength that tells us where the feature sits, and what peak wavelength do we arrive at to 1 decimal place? 5929.0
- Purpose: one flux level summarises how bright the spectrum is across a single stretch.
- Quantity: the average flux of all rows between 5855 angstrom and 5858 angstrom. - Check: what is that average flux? 11.4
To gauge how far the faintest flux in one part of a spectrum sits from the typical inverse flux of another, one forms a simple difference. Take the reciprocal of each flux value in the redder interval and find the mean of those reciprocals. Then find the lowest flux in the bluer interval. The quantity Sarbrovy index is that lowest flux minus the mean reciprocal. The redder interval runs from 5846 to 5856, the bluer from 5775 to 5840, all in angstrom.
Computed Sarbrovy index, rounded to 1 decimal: 10.6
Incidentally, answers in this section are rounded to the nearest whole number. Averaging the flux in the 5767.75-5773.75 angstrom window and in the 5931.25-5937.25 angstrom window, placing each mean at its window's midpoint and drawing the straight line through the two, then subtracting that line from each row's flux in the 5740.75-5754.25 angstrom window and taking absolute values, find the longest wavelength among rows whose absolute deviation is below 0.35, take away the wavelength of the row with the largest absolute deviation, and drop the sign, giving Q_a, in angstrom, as 12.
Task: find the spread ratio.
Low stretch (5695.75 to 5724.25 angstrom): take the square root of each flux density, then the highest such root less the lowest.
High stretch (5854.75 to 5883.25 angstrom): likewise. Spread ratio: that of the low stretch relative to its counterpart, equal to 2.3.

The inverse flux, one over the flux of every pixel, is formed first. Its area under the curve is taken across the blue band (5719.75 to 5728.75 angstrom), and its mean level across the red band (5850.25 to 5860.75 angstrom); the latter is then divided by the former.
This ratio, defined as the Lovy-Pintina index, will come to 0.12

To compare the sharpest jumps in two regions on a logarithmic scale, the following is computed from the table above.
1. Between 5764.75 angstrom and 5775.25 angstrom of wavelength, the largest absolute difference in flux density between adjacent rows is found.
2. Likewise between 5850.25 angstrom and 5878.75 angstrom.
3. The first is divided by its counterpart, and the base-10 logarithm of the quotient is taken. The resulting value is -0.3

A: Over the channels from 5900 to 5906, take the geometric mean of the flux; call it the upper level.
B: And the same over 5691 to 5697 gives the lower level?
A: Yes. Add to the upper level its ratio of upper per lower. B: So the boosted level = 11.6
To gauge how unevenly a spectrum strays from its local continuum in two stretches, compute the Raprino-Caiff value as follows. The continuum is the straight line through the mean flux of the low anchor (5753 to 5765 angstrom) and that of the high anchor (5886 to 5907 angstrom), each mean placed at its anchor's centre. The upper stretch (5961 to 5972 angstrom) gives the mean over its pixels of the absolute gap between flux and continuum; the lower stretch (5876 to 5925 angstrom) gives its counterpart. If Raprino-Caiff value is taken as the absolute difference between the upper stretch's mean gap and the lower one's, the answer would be 1.8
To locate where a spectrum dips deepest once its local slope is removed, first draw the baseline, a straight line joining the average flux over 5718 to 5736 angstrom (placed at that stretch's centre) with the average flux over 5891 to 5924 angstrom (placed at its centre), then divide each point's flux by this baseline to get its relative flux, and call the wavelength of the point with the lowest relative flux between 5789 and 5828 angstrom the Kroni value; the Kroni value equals 5792.5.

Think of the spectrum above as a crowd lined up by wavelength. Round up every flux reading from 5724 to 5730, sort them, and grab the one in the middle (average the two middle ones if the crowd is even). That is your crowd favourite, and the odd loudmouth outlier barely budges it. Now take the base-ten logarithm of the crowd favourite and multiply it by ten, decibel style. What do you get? 10.9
